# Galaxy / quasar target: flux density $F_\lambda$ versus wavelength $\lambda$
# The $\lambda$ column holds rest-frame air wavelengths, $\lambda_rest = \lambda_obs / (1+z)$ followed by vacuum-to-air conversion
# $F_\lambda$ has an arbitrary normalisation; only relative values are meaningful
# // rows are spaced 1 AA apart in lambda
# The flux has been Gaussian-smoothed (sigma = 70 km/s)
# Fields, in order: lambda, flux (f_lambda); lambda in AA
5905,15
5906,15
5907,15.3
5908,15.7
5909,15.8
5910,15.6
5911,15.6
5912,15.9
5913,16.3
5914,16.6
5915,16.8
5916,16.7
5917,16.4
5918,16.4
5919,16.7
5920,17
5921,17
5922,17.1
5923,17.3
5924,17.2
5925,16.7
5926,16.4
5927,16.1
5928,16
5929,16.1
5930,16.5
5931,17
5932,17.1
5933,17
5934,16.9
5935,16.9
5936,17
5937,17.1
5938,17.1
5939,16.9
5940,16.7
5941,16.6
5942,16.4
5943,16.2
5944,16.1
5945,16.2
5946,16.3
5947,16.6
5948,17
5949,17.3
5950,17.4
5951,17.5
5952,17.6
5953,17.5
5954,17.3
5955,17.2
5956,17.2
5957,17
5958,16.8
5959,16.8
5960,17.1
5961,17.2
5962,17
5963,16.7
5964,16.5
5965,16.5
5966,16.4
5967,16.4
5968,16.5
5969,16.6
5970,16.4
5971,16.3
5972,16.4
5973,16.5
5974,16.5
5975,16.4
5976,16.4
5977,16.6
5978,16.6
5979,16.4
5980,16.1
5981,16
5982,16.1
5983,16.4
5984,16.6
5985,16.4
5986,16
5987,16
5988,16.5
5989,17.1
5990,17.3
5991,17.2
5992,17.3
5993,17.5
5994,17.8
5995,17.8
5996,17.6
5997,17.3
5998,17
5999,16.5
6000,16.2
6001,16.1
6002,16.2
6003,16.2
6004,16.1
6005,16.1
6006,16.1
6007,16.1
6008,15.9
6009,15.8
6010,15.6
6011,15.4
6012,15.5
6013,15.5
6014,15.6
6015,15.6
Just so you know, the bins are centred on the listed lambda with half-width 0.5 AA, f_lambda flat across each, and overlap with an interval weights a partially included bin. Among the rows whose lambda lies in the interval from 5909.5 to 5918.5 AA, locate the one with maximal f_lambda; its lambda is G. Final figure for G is 5915 AA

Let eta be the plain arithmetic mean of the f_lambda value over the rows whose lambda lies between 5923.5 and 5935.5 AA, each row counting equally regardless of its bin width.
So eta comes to 16.7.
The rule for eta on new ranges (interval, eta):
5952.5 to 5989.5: 16.6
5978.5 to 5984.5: 16.3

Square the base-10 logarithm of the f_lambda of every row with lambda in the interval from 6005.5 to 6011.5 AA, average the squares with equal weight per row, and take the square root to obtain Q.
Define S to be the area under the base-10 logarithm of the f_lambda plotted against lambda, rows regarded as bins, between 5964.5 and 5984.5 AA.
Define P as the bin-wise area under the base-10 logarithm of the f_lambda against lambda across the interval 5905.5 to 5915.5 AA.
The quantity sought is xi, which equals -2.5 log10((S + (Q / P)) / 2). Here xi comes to -2.72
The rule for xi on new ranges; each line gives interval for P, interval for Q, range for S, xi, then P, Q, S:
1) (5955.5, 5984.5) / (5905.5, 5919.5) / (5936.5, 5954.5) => -2.61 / 35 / 1.21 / 22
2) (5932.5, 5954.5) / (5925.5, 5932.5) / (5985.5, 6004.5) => -2.67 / 27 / 1.22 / 23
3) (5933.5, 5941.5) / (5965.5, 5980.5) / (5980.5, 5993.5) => -2.26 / 10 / 1.22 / 16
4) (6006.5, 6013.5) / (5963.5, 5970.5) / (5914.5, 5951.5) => -3.39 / 8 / 1.22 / 45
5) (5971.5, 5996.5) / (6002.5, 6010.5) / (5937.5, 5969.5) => -3.23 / 31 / 1.20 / 39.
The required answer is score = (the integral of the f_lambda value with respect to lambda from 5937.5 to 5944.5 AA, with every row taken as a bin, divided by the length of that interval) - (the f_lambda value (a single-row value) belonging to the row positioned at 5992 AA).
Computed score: -0.73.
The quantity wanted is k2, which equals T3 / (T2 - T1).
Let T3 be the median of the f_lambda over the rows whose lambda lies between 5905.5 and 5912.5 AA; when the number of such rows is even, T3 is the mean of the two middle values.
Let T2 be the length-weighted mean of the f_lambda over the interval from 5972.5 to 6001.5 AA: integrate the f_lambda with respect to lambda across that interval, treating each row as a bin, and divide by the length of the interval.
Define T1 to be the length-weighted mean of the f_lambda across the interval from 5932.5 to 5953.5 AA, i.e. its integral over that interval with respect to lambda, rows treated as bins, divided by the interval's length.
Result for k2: -89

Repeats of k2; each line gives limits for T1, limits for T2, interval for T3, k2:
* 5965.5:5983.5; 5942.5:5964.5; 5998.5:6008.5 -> 30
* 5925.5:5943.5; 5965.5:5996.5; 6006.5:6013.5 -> -853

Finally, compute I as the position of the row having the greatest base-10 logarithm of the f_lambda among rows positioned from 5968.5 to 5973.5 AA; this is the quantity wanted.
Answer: 5969 AA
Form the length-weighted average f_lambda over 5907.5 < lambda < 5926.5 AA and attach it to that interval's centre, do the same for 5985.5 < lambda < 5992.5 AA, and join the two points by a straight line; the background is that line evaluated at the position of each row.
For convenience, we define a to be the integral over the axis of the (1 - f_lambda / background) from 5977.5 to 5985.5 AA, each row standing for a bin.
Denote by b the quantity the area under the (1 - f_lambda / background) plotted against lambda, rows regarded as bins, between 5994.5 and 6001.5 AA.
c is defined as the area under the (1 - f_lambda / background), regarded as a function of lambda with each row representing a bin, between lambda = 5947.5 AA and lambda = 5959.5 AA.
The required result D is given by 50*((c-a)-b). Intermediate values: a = 0.20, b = -0.05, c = -0.4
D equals -29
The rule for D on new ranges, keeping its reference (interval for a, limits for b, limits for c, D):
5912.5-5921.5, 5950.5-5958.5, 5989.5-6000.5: 6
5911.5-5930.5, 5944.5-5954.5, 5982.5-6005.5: 22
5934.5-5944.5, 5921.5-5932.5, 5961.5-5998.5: 15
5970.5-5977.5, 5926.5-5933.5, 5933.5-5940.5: -13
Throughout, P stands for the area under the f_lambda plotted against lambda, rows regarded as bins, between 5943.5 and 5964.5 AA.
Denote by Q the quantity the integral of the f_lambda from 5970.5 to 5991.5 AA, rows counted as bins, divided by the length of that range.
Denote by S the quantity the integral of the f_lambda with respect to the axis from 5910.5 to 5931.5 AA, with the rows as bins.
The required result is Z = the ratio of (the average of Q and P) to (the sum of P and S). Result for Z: 0.265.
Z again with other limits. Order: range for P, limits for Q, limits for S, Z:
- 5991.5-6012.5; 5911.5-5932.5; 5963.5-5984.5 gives 0.263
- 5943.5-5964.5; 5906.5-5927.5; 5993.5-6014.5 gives 0.267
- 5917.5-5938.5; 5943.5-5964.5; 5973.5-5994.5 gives 0.263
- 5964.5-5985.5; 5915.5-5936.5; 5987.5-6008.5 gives 0.259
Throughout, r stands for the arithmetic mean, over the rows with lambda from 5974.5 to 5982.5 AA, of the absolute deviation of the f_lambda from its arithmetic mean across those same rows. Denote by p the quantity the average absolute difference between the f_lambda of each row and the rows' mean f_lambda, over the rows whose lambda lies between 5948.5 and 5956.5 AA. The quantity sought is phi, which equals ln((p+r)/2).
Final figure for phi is -1.84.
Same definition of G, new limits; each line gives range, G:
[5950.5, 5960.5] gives 5952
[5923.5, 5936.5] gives 5924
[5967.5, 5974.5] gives 5969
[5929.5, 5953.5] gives 5952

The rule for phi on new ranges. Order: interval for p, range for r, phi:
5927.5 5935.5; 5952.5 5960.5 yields -1.29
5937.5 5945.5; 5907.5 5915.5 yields -1.05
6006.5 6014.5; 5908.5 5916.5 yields -1.15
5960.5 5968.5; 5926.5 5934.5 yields -1.12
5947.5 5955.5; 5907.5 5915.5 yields -1.30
